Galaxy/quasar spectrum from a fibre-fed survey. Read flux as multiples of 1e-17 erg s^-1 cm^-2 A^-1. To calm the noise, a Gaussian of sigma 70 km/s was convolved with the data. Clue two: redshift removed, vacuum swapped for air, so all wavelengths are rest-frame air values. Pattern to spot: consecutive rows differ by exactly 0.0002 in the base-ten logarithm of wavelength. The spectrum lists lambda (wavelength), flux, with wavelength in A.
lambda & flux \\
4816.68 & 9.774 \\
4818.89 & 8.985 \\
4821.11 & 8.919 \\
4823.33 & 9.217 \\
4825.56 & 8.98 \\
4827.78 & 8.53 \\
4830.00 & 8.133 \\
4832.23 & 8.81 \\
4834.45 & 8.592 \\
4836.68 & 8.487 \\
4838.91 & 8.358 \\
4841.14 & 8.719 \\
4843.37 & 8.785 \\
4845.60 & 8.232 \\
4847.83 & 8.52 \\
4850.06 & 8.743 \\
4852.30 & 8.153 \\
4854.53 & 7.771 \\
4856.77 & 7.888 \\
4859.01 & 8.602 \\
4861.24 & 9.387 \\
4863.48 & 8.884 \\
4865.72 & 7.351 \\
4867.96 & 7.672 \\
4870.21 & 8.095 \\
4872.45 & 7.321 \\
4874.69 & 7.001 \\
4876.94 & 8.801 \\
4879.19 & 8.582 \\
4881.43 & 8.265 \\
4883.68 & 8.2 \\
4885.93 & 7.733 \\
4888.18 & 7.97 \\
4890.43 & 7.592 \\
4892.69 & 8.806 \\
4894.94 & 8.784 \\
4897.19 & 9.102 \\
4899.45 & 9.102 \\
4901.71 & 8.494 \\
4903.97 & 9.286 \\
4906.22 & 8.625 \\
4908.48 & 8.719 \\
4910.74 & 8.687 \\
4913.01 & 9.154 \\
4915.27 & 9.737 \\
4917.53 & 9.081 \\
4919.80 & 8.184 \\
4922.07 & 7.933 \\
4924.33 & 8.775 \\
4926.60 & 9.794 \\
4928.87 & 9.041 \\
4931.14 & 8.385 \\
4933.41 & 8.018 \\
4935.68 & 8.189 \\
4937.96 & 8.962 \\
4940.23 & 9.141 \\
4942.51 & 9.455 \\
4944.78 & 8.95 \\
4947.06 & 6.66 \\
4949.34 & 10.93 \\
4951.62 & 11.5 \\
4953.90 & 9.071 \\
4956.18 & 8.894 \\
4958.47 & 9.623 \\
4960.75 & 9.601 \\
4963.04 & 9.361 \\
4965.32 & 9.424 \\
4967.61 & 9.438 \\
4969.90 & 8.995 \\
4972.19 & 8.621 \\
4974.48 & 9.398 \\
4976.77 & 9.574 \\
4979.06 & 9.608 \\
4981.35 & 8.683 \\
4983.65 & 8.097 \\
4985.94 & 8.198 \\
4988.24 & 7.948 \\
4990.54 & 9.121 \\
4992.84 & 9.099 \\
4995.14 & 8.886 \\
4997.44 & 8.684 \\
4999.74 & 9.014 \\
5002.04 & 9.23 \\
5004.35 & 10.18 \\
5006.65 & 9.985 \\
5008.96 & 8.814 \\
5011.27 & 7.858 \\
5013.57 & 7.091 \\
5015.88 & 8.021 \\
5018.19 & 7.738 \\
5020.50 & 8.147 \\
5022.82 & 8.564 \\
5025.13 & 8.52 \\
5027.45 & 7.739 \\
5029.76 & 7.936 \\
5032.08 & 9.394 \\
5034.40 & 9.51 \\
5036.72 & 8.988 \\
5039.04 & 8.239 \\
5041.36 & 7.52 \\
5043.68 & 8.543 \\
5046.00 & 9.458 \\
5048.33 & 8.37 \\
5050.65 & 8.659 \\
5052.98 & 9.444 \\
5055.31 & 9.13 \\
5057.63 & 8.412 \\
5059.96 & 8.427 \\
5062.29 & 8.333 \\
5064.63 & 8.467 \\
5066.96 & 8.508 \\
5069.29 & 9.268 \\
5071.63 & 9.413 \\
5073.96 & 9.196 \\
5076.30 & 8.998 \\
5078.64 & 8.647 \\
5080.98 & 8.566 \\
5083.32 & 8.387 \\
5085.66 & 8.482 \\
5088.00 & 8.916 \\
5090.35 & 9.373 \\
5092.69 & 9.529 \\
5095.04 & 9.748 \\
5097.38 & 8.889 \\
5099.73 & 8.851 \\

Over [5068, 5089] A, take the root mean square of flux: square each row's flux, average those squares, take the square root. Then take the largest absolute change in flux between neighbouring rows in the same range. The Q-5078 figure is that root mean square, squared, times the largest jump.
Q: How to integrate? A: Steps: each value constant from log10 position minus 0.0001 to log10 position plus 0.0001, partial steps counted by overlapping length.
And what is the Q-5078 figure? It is 34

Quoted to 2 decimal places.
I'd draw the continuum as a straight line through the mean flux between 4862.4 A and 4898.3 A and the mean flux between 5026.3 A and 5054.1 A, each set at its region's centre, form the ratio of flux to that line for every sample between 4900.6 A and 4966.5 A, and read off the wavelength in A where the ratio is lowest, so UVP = 4947.06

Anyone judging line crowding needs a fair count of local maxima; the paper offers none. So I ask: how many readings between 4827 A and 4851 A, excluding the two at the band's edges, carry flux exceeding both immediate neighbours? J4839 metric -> 2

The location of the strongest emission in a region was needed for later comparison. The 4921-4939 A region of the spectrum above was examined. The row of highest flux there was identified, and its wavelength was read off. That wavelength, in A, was 4926.60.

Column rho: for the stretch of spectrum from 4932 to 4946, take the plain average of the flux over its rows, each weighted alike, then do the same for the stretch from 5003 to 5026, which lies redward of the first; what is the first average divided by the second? 1.03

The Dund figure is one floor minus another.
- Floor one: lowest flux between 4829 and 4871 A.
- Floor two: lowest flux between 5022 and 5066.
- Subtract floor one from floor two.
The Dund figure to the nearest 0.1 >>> 0.2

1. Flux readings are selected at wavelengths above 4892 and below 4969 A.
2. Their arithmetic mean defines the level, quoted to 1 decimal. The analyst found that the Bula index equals 9.0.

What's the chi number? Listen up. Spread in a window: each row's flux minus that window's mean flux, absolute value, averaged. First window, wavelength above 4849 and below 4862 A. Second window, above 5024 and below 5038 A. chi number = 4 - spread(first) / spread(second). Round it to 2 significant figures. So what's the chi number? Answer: 3.2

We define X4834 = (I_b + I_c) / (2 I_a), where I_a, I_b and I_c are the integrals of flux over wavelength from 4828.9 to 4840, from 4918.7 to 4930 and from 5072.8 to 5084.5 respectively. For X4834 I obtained 1.07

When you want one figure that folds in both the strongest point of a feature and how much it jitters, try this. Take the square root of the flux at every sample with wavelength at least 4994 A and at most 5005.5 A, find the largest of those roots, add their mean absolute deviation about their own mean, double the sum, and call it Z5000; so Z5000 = 6.51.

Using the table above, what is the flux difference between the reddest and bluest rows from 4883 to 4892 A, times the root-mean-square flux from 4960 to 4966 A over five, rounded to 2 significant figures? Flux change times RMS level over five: -1.2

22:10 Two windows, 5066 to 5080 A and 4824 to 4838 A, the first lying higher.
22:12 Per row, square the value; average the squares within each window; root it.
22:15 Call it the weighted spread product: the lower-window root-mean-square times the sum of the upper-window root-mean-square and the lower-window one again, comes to 151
